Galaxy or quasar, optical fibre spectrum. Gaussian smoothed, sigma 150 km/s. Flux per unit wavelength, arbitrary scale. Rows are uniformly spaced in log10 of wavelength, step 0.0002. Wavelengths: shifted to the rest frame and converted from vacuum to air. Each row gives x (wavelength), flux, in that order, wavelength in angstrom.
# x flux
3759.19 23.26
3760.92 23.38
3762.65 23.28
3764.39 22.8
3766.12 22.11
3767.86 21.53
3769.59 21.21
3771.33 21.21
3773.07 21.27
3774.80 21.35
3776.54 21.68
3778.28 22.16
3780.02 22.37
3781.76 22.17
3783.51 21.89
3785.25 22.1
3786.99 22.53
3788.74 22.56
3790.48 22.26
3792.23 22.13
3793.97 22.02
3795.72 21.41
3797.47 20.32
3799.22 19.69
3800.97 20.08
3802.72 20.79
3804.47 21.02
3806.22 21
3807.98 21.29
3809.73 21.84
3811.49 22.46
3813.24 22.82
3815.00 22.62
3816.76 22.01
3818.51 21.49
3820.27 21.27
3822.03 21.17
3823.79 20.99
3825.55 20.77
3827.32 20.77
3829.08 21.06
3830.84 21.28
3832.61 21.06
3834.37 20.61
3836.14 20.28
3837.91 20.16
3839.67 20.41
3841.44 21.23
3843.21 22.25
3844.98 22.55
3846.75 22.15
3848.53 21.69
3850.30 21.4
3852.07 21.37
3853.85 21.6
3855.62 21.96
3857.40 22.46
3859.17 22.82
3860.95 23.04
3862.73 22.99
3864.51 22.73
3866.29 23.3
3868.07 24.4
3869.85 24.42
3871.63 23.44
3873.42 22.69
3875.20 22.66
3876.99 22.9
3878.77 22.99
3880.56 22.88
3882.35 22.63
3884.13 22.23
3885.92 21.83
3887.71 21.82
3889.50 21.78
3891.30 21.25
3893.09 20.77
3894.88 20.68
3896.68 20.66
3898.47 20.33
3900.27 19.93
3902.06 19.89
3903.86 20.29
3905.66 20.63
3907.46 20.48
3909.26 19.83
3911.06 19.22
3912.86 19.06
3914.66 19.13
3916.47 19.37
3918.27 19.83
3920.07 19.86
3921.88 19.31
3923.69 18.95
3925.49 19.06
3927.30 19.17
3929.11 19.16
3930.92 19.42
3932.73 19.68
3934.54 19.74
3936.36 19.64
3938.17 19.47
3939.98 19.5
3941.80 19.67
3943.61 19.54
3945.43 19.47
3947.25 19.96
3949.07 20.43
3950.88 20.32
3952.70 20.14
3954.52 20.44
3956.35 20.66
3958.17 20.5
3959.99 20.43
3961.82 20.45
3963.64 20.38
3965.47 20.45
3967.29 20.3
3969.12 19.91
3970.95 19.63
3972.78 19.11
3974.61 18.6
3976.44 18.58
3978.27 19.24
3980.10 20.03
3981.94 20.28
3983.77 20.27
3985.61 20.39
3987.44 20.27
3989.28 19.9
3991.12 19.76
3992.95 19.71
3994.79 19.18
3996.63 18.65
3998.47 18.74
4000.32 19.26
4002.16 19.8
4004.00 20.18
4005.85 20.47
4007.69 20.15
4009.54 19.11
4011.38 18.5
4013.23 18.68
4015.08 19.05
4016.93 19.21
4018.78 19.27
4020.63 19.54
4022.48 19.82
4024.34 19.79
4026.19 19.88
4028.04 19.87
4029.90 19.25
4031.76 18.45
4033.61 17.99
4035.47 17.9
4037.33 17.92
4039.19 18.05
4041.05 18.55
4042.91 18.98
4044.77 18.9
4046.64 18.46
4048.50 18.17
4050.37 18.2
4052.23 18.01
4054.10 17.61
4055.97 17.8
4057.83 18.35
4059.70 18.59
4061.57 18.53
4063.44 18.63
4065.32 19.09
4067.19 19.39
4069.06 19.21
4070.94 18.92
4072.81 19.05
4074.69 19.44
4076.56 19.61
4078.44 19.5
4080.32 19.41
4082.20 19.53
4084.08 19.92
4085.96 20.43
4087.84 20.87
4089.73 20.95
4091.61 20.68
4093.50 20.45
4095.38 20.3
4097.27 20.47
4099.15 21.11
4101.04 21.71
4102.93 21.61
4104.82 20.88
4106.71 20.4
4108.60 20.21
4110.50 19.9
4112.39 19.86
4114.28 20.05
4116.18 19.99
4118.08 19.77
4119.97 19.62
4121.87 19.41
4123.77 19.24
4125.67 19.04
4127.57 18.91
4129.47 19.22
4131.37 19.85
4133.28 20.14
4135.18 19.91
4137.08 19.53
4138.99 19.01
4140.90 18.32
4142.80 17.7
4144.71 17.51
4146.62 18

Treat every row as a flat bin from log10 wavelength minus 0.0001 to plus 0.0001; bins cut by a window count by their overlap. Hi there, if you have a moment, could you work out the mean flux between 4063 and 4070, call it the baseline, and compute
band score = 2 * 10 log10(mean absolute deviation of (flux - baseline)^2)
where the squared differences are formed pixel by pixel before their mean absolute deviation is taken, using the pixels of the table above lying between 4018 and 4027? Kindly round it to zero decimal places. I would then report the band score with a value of -14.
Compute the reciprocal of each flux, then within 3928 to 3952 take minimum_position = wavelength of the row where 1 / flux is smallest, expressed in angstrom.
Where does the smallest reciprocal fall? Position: 3949.07 angstrom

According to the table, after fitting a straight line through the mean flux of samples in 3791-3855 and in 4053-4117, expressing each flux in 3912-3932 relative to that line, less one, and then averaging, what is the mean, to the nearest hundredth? -0.07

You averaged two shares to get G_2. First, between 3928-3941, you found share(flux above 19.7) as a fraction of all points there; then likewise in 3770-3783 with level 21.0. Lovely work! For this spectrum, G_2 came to 0.57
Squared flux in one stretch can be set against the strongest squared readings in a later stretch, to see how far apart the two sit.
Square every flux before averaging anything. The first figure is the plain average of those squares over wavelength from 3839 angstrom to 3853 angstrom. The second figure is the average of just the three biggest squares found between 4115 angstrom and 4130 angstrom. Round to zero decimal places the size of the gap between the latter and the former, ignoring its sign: 77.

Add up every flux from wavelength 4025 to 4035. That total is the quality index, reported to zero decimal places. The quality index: 95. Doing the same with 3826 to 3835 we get 105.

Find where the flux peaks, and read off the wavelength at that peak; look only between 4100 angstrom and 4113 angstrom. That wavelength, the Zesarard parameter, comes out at 4101.04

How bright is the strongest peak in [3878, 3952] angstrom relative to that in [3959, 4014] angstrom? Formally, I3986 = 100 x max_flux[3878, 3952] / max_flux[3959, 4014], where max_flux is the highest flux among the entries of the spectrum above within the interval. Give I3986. 112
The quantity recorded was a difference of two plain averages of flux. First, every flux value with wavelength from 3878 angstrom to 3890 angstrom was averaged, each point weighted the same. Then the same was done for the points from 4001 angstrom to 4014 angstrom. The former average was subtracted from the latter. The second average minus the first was -2.8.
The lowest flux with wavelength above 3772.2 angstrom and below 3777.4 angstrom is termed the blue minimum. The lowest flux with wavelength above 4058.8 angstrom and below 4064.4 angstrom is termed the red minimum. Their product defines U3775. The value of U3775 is 394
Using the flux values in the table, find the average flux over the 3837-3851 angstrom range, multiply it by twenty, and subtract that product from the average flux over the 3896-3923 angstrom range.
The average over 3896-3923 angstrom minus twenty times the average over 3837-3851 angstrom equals -410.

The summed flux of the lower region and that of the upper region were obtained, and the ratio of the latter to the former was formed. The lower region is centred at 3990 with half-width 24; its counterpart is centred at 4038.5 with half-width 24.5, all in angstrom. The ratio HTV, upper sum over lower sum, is 0.96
